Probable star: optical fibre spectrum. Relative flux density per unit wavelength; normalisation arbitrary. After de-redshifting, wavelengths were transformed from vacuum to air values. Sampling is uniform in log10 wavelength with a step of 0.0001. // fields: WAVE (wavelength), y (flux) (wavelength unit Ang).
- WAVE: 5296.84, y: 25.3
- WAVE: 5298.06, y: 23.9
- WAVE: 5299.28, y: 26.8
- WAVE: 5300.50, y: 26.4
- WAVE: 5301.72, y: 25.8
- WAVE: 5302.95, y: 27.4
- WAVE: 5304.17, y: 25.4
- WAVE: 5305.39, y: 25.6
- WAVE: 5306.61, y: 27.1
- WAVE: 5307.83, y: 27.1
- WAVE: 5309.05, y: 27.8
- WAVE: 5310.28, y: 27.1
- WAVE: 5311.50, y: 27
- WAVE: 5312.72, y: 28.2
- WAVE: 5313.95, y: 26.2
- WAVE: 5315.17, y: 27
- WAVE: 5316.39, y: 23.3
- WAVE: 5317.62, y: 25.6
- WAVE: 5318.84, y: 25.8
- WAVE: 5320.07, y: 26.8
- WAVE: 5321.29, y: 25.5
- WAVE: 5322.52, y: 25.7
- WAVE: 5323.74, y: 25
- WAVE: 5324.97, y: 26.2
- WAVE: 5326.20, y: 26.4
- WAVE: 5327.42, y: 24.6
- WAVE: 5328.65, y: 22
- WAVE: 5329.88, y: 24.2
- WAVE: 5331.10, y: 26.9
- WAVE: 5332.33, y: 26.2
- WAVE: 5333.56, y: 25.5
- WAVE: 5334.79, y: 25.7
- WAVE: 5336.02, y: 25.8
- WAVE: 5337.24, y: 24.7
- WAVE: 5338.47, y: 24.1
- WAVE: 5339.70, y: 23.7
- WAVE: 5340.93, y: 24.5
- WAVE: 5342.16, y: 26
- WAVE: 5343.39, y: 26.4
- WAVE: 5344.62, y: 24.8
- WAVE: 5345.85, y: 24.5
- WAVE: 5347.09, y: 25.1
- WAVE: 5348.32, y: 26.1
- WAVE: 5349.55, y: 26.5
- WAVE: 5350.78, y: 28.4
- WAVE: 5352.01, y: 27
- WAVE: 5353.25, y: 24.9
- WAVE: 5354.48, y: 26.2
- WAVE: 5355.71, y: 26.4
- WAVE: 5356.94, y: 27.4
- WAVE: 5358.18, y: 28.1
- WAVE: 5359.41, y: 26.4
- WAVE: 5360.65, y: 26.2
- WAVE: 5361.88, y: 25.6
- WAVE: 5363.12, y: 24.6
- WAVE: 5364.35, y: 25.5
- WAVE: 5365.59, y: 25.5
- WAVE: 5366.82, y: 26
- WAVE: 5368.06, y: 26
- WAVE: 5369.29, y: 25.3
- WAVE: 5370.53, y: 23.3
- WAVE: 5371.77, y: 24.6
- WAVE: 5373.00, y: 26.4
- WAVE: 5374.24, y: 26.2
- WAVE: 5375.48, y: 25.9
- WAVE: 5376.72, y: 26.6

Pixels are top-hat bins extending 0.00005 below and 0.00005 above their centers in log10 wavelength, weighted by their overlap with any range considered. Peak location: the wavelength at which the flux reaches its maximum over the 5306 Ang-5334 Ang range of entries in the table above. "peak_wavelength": 5312.72 Ang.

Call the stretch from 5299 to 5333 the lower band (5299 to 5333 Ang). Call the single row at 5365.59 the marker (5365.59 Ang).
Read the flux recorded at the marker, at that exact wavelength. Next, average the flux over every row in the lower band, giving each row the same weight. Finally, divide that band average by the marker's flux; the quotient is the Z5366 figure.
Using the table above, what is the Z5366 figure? 1.02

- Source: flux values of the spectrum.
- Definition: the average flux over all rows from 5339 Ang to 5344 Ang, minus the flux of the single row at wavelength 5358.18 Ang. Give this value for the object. -3.0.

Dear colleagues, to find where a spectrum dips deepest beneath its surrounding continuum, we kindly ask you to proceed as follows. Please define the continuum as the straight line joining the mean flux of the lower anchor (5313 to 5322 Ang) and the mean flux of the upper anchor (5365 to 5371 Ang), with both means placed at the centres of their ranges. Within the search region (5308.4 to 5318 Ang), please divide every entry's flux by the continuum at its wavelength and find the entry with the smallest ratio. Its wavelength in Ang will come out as 5316.39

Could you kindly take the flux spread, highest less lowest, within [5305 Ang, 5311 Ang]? 2.2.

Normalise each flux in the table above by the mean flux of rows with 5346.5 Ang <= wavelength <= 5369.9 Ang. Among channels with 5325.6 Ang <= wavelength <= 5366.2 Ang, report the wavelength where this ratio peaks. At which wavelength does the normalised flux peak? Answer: 5350.78 Ang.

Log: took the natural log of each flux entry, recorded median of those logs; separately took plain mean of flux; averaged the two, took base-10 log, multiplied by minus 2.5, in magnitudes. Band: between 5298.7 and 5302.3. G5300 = -2.93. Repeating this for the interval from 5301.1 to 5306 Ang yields -2.91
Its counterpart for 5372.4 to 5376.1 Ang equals -2.92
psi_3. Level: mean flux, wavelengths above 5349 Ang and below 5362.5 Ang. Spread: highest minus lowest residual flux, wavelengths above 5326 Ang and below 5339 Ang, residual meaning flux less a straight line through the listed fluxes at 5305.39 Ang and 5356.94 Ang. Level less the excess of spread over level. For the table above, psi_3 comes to 48.5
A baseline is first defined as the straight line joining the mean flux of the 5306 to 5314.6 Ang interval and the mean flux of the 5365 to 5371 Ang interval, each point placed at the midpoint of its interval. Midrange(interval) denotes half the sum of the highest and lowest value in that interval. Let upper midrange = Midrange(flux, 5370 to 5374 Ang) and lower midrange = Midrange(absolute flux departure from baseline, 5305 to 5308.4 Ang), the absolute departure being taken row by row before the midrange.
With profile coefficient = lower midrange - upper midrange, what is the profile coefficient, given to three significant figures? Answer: -23.9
